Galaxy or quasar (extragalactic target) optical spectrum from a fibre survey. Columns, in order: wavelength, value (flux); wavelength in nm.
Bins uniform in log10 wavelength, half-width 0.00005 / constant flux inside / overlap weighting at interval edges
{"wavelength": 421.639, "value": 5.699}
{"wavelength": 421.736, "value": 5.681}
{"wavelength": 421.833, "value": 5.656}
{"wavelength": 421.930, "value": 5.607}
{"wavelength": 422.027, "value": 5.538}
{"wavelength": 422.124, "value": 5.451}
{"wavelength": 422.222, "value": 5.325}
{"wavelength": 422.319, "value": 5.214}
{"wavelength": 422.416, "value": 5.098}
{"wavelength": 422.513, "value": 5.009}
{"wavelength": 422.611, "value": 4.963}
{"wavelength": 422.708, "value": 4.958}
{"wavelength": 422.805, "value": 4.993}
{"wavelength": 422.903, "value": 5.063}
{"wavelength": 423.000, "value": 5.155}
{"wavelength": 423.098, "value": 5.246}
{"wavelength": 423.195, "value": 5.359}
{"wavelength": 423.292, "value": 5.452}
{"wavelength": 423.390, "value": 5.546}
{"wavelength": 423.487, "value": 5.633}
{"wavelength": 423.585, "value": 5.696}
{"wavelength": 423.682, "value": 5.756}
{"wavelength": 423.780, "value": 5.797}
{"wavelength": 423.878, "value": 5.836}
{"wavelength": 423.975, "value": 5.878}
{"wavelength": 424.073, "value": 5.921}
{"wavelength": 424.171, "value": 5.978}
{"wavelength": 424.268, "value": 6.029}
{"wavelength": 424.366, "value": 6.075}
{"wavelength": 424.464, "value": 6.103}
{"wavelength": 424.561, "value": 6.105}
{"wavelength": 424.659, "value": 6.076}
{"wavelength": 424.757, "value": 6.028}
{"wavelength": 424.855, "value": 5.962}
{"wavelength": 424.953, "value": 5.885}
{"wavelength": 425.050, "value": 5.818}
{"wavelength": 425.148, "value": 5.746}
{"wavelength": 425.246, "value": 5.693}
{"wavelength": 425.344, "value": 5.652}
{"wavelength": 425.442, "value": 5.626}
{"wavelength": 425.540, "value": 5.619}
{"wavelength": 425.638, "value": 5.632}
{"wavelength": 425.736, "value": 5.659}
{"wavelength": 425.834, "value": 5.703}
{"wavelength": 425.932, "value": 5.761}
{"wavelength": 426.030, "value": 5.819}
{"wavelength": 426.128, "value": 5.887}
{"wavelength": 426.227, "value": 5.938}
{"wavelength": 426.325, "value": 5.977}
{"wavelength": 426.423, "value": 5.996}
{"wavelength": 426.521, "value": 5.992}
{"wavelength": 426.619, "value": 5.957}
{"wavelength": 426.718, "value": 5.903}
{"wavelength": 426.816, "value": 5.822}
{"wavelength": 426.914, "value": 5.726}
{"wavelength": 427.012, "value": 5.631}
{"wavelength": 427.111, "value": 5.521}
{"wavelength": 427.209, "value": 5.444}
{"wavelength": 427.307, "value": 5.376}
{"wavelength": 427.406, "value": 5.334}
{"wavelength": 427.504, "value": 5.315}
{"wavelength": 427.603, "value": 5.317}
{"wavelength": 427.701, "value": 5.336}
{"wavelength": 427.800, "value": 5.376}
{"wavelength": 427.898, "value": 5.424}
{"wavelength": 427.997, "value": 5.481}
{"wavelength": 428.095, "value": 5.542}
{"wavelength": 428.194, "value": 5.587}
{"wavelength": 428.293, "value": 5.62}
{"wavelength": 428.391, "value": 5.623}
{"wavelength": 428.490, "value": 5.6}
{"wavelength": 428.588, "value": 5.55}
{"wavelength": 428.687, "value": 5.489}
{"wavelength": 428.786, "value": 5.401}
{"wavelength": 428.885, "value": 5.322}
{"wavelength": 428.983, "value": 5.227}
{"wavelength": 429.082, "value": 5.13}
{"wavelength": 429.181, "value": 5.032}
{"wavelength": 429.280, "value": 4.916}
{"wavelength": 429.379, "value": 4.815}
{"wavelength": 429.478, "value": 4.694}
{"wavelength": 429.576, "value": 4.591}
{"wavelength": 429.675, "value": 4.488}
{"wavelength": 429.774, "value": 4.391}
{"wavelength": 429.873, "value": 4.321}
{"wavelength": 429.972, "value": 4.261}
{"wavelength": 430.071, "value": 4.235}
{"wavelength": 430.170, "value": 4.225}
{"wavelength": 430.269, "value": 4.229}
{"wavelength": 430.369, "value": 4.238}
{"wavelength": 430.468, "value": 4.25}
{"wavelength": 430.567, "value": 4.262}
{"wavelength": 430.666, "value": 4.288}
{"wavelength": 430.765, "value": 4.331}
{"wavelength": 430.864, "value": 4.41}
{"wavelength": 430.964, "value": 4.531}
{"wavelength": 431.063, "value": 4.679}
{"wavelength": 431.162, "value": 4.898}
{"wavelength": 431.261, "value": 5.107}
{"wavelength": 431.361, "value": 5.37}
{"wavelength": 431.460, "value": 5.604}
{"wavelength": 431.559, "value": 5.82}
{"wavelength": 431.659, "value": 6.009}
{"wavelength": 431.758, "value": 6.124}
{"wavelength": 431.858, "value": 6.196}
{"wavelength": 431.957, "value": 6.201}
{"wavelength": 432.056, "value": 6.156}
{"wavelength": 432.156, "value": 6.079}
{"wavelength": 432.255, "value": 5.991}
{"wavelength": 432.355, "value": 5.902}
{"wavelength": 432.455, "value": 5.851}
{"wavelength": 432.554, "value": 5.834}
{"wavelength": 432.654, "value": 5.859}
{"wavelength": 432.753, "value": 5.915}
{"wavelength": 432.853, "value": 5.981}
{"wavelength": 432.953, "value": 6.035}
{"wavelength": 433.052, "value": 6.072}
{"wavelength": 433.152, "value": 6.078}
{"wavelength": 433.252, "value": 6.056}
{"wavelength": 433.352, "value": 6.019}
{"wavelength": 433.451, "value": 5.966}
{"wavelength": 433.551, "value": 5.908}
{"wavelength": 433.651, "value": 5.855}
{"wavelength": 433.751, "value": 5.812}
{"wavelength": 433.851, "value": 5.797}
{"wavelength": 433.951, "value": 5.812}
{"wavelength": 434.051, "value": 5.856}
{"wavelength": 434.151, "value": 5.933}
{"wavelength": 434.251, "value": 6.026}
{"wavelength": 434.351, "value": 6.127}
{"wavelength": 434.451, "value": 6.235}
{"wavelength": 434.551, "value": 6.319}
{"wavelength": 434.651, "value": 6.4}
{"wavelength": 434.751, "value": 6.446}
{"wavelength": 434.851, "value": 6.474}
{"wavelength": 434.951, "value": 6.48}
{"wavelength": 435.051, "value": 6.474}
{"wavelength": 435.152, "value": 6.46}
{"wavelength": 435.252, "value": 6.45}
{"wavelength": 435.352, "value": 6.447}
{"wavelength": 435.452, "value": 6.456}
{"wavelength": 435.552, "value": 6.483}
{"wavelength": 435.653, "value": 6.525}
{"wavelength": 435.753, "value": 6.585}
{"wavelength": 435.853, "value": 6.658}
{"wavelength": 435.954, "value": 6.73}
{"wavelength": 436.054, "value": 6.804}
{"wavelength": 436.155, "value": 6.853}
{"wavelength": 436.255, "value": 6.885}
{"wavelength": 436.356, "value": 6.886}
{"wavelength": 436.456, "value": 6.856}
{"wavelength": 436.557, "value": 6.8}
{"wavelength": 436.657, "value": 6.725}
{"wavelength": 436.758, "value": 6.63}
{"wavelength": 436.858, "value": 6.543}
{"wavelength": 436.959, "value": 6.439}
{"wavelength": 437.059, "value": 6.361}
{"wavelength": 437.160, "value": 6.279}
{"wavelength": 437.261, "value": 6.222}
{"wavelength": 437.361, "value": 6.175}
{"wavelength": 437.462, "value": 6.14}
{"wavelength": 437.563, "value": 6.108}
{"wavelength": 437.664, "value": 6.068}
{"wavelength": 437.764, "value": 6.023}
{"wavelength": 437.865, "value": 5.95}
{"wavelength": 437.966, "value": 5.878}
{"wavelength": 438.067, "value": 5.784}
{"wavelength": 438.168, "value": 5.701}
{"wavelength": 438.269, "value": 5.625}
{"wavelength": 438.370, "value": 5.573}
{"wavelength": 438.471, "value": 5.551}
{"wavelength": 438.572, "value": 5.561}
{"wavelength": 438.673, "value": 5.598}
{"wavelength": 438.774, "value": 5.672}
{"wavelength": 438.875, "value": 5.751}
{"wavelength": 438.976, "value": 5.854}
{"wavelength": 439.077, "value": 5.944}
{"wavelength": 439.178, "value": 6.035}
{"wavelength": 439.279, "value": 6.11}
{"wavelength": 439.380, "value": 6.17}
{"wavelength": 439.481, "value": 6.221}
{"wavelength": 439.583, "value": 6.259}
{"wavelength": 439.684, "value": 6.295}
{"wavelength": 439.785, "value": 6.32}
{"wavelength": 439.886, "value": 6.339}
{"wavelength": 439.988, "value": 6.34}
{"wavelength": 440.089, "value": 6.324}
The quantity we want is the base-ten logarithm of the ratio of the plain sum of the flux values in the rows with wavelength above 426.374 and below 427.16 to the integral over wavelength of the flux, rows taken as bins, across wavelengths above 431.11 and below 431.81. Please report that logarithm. 1.1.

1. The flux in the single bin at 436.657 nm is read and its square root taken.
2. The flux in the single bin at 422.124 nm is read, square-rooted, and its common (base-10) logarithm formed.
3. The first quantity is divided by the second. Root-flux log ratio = 7.0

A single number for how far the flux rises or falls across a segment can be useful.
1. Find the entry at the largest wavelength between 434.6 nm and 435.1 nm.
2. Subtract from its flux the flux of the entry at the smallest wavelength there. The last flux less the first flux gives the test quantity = 0.1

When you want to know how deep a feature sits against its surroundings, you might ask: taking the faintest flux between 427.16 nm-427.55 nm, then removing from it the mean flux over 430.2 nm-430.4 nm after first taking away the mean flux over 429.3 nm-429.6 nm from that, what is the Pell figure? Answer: 5.8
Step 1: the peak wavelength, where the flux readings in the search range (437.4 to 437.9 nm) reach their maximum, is 437.462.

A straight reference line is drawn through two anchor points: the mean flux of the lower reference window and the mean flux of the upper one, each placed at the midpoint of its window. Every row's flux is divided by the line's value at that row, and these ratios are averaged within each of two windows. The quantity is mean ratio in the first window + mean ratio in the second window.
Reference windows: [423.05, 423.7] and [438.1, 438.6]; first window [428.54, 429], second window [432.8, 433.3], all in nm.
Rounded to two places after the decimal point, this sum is 2.06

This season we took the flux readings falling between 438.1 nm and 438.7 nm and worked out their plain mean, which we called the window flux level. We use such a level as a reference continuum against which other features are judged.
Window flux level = 5.60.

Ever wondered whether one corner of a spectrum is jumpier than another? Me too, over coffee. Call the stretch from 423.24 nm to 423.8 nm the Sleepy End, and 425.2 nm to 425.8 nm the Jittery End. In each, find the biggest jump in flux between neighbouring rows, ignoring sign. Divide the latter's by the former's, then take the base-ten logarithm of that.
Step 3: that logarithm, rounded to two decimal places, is -0.36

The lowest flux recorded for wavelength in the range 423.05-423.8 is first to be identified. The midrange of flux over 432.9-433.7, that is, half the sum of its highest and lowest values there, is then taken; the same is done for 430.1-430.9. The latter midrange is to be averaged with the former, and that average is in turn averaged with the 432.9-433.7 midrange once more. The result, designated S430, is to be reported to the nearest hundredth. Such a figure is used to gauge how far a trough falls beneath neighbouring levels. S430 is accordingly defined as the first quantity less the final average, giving -0.31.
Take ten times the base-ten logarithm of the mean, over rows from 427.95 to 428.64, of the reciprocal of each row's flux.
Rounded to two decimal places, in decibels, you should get -7.46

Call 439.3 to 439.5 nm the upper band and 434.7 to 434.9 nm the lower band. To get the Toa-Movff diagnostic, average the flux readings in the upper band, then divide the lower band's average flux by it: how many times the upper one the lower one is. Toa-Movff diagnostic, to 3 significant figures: 1.04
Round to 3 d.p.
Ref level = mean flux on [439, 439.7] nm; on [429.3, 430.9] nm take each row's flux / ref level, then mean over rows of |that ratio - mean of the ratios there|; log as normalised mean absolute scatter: 0.023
